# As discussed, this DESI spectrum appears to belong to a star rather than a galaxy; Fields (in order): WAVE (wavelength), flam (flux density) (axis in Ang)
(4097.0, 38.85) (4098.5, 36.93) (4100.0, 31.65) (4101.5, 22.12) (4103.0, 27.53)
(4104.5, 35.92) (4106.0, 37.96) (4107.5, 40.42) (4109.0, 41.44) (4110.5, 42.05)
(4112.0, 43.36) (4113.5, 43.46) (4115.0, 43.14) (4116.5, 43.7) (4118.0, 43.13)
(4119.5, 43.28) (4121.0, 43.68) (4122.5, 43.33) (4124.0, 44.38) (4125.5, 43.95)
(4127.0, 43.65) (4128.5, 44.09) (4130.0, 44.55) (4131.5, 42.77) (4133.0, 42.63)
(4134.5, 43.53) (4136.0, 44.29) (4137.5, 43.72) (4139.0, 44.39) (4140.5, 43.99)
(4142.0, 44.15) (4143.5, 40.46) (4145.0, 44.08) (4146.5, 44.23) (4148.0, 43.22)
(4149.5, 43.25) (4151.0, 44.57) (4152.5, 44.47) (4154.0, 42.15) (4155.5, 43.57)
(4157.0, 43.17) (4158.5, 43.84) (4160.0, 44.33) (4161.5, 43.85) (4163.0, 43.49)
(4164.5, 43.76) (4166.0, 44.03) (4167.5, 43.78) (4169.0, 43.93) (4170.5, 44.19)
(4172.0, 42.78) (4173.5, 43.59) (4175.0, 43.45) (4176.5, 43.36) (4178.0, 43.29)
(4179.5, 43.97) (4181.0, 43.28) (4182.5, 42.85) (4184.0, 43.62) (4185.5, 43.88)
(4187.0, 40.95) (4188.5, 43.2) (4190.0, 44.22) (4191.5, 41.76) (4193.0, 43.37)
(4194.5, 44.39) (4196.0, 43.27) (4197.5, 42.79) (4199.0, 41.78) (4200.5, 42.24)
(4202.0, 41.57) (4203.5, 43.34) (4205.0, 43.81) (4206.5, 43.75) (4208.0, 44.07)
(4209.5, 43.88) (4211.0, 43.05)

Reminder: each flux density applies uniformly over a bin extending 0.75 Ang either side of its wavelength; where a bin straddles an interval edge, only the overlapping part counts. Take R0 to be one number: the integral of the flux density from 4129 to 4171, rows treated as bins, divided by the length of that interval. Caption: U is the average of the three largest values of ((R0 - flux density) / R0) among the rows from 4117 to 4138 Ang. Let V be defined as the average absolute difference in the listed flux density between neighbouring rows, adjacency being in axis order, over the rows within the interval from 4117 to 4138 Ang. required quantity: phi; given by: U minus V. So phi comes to -0.6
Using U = 0.02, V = 0.6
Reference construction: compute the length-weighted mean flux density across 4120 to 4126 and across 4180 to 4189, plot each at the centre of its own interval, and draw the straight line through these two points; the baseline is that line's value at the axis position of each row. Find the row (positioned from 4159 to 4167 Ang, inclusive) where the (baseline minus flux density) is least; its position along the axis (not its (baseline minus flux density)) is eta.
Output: 4160.0 Ang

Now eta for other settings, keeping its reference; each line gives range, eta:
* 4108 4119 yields 4116.5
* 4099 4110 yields 4109.0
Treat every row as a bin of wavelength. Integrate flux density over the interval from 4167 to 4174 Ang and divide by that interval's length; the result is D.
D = 43.7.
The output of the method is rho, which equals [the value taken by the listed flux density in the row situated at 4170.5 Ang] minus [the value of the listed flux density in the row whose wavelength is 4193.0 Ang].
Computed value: 0.8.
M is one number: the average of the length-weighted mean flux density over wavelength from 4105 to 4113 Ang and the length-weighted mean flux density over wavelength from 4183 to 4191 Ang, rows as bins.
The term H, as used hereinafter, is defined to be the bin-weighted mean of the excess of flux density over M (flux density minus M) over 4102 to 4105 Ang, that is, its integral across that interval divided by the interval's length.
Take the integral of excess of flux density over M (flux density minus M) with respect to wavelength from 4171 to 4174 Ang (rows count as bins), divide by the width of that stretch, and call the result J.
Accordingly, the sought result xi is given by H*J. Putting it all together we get -13.7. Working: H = -11.5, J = 1.2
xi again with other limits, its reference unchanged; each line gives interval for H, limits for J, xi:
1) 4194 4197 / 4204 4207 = 2.8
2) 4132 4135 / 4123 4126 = 2.0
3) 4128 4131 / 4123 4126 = 4.5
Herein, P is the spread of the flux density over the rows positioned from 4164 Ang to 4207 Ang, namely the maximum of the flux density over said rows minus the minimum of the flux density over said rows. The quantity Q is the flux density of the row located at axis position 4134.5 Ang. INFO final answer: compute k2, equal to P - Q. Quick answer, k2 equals -40.1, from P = 3.4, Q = 43.53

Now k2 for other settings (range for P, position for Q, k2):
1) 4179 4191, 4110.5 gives -38.8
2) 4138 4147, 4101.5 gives -18.2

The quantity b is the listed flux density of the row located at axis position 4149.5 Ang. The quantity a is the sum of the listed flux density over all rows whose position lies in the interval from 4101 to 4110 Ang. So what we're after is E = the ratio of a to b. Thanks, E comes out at 4.7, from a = 205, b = 43.25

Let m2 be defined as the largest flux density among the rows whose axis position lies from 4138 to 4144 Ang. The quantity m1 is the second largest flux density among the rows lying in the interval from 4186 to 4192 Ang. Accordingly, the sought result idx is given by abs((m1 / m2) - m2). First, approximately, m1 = 43.2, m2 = 44.39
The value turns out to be 43.4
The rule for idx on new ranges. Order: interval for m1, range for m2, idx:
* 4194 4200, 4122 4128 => 43.4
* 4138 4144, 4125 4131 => 43.6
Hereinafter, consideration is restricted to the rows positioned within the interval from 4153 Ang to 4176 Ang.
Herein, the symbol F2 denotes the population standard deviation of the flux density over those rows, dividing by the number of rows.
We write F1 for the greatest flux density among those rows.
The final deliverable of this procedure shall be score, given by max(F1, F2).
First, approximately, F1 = 44.33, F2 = 0.5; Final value 44.3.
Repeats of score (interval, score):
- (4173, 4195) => 44.4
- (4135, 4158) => 44.6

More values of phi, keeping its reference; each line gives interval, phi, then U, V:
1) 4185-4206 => -1.3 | 0.05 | 1.3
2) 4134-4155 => -1.1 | 0.04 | 1.1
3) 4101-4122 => -1.4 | 0.35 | 1.8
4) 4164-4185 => -0.4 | 0.02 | 0.5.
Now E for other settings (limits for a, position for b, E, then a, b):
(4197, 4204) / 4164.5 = 4.8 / 212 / 43.76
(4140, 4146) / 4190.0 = 3.9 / 173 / 44.22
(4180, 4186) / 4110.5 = 4.1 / 174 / 42.05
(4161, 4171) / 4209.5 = 7.0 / 307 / 43.88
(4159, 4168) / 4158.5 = 6.0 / 263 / 43.84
